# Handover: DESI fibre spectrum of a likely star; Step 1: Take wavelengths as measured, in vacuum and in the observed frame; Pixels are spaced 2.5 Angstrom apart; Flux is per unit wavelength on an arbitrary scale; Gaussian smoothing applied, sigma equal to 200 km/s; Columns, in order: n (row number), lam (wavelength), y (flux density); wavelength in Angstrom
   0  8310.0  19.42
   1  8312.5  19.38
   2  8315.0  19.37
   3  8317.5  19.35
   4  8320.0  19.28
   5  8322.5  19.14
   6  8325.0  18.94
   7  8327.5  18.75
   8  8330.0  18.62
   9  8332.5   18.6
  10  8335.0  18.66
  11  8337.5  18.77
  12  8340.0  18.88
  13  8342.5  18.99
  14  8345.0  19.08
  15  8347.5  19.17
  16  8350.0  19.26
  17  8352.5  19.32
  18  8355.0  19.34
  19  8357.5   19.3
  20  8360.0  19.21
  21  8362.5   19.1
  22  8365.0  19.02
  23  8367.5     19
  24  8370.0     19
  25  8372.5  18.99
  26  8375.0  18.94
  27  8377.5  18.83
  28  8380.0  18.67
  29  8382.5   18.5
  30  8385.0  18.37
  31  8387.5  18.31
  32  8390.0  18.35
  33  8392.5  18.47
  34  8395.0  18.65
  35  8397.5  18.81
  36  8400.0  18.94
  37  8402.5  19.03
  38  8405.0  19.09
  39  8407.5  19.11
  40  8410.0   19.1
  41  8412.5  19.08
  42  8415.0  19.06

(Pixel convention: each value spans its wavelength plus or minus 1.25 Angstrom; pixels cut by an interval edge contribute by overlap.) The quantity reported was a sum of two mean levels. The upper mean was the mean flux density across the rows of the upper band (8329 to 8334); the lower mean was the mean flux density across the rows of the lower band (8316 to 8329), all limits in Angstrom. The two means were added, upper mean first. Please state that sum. 37.7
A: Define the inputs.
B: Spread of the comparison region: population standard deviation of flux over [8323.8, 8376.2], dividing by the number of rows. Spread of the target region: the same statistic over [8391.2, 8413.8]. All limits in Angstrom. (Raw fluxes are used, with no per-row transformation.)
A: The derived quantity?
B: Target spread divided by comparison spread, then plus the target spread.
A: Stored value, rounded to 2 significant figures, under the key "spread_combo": 1.2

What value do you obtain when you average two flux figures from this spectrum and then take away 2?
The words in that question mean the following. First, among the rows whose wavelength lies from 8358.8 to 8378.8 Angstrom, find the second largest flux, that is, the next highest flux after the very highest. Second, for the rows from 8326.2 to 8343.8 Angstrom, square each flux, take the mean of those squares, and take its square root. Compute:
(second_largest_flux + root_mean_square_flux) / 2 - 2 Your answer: 16.9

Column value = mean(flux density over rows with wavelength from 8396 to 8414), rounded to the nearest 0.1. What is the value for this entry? 19.0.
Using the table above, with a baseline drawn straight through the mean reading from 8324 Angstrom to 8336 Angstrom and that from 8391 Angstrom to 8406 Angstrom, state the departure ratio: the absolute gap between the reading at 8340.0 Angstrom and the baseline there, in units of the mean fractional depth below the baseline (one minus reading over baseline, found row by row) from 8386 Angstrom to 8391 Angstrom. 6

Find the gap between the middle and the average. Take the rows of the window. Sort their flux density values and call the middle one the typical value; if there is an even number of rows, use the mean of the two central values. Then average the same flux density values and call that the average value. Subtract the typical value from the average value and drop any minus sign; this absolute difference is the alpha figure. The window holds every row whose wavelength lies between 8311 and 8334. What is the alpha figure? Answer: 0.092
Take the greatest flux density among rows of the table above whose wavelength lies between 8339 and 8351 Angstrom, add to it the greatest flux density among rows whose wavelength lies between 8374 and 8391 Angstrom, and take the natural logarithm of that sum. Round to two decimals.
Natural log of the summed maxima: 3.64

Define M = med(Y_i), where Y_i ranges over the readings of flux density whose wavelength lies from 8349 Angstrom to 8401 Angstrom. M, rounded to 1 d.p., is 18.9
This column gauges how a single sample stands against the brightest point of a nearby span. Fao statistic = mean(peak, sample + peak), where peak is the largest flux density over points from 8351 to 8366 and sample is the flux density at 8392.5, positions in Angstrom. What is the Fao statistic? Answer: 28.6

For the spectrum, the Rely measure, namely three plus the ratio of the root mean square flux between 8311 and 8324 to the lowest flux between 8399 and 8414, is 4.019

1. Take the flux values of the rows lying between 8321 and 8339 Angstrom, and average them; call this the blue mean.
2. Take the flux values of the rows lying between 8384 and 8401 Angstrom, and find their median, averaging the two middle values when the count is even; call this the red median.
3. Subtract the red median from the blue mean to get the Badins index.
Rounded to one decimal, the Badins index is 0.3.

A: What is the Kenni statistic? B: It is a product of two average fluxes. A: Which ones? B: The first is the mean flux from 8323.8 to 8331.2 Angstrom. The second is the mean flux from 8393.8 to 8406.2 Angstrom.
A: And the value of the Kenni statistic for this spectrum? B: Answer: 354.8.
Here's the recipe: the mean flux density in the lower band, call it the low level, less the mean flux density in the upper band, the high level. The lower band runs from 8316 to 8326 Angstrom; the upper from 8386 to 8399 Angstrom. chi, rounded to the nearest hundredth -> 0.66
